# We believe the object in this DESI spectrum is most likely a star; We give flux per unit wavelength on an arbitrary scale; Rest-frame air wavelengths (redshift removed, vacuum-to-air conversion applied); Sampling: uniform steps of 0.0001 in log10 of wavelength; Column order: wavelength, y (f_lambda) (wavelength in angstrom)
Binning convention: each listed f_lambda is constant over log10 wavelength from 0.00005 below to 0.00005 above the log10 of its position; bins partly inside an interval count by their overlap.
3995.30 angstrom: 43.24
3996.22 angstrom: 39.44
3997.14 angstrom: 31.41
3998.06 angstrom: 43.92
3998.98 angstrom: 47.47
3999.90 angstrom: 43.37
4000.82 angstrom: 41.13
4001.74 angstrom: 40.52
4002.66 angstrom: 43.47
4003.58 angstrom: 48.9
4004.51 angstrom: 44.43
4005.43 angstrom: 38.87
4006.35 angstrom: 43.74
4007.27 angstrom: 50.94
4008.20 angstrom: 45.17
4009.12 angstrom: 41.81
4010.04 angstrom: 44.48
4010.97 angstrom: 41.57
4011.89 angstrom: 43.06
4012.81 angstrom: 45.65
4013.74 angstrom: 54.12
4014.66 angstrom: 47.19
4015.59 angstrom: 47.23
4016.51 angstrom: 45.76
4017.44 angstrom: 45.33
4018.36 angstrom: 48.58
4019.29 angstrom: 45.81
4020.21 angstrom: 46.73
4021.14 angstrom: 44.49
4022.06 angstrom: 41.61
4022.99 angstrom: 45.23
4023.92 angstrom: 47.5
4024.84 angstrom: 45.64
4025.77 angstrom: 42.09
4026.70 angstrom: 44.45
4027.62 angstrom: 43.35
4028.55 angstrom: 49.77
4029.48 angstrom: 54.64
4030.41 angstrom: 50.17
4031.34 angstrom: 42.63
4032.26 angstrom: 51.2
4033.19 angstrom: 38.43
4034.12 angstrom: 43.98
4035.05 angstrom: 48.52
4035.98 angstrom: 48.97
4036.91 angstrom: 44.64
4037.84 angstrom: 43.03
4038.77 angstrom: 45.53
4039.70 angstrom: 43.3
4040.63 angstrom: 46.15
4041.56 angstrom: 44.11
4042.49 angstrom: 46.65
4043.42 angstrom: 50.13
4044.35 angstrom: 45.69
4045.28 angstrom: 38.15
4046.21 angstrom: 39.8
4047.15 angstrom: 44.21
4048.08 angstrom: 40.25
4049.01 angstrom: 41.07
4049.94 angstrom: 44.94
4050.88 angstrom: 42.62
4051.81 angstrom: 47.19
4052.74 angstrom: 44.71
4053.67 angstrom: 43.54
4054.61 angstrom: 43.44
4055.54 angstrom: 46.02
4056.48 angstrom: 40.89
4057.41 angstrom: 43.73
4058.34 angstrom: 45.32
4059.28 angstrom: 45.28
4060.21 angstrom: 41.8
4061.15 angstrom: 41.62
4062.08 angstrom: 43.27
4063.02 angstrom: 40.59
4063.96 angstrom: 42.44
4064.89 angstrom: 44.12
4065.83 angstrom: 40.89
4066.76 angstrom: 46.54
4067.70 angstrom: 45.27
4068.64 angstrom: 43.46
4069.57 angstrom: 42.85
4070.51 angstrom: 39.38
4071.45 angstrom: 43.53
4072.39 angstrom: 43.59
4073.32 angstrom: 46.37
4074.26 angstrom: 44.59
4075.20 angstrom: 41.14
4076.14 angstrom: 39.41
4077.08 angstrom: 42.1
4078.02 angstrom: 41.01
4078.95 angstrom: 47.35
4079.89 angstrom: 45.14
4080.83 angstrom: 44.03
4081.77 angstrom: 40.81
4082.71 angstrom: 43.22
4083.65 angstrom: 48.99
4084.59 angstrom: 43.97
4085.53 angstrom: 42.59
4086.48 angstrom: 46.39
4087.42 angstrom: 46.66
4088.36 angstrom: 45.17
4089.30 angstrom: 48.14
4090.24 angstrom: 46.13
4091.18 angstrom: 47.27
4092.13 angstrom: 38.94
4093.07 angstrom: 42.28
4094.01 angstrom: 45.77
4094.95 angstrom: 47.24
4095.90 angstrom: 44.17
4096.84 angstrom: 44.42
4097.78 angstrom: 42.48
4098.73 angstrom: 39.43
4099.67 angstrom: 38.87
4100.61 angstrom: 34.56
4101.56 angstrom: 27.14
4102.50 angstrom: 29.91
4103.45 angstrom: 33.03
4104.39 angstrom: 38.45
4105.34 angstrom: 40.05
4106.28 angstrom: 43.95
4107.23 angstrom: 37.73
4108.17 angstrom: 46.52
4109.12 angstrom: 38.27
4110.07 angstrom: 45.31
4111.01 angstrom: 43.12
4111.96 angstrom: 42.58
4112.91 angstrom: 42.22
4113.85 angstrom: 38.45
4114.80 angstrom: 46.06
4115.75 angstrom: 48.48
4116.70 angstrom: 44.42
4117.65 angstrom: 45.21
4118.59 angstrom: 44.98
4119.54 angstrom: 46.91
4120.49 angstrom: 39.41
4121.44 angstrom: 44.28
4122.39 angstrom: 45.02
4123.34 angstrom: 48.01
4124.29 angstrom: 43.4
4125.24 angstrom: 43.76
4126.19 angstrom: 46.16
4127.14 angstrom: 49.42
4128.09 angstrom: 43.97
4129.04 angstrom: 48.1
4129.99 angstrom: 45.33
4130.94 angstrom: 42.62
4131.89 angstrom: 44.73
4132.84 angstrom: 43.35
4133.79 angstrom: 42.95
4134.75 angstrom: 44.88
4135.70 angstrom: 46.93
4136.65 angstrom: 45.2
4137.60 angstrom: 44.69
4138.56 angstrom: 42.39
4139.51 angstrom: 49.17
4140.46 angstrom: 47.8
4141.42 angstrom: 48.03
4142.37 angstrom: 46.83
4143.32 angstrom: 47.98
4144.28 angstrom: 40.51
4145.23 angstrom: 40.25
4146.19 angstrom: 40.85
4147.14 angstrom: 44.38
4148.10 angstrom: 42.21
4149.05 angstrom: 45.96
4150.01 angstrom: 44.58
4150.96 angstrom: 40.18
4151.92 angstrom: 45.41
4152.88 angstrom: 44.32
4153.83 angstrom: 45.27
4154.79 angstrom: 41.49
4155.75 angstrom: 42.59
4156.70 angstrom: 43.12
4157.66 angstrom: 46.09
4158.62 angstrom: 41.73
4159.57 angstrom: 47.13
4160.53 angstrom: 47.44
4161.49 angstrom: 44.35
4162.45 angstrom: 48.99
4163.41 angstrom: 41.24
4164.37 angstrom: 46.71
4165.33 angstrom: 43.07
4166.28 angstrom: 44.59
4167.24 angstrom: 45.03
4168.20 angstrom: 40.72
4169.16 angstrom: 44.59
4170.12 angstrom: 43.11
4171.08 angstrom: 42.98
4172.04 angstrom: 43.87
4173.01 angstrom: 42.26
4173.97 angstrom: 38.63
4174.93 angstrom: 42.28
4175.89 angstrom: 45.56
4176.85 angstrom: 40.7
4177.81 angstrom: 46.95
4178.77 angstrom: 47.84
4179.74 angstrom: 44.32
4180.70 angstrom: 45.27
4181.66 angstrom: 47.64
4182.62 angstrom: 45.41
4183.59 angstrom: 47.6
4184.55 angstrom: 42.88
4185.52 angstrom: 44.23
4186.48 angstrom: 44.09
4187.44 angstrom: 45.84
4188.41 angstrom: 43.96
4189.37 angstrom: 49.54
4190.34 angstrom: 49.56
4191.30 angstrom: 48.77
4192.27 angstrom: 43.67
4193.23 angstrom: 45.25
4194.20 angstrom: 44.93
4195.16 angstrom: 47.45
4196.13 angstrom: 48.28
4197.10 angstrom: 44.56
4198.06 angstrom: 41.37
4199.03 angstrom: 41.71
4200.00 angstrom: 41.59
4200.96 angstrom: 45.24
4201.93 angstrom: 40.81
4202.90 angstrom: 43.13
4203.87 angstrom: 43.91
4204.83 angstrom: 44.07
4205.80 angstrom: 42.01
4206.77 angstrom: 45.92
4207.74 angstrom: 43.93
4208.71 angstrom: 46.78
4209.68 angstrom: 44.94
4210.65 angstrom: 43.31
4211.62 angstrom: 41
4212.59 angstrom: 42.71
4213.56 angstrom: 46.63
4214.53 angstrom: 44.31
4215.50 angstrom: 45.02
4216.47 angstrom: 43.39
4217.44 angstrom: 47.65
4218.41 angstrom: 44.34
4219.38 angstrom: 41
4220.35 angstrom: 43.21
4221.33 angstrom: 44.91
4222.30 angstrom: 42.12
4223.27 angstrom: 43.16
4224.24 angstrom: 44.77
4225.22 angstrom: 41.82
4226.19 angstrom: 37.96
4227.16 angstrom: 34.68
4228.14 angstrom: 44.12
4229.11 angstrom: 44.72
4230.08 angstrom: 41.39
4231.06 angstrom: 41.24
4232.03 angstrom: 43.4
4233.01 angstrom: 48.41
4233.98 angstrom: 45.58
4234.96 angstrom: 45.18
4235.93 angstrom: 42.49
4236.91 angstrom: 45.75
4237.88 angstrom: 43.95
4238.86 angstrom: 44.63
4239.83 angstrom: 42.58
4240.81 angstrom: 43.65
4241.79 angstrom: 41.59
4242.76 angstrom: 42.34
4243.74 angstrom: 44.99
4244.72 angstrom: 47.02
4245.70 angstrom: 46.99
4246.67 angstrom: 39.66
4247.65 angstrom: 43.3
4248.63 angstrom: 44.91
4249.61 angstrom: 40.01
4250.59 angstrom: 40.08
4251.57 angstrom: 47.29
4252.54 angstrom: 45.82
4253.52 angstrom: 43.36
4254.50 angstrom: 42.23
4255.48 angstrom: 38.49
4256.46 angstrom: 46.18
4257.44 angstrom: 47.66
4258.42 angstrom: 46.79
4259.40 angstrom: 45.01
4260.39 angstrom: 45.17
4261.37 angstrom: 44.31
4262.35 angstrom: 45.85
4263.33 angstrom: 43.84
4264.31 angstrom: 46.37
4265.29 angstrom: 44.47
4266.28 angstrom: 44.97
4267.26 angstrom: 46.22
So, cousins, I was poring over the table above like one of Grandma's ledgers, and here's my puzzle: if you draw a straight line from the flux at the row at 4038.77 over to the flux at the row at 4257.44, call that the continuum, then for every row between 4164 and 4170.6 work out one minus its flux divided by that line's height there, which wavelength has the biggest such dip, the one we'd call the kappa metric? 4168.20 angstrom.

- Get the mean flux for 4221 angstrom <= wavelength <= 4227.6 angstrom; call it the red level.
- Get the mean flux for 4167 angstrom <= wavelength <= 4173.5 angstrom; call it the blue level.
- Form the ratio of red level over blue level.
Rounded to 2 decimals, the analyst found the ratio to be 0.96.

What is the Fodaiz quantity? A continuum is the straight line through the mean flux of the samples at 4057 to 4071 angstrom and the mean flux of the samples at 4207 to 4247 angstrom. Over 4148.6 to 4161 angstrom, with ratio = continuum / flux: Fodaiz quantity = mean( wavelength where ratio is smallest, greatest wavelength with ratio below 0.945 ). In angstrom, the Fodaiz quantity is 4160.5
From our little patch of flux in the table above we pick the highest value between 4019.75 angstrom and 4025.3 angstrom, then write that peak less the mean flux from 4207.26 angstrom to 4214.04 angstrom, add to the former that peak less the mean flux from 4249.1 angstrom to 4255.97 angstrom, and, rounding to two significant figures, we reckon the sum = 8.3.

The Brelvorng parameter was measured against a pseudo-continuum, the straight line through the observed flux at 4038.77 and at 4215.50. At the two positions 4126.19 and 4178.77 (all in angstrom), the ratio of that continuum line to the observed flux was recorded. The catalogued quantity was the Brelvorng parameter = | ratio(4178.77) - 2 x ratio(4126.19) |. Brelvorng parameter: 1.02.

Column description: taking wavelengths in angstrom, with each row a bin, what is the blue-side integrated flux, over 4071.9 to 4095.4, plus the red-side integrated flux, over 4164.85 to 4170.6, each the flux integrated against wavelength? 1293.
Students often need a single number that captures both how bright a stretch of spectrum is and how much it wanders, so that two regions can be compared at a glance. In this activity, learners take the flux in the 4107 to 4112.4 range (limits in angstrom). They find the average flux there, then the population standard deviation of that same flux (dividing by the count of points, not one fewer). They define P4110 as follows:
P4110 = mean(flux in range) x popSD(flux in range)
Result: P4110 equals 139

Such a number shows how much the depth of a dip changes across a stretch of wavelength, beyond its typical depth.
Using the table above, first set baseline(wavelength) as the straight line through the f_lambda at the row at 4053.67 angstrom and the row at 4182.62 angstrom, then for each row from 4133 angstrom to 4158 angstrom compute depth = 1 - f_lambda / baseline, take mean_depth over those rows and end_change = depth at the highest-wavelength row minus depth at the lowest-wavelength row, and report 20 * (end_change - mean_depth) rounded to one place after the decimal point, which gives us -1.5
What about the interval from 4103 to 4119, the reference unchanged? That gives -6.2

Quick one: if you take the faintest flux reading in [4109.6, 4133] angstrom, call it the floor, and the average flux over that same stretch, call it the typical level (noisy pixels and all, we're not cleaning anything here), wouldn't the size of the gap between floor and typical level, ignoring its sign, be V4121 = 6.2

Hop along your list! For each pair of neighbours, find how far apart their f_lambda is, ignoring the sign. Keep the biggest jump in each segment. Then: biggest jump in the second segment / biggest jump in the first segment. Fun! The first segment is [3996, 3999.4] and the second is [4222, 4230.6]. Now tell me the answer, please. 0.75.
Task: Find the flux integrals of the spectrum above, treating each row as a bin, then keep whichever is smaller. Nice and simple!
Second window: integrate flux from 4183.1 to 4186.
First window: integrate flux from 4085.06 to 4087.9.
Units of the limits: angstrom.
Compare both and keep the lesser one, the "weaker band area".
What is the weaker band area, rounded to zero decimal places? 128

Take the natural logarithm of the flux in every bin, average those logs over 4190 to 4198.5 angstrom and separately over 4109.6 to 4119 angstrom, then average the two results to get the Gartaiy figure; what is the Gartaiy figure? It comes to 3.81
